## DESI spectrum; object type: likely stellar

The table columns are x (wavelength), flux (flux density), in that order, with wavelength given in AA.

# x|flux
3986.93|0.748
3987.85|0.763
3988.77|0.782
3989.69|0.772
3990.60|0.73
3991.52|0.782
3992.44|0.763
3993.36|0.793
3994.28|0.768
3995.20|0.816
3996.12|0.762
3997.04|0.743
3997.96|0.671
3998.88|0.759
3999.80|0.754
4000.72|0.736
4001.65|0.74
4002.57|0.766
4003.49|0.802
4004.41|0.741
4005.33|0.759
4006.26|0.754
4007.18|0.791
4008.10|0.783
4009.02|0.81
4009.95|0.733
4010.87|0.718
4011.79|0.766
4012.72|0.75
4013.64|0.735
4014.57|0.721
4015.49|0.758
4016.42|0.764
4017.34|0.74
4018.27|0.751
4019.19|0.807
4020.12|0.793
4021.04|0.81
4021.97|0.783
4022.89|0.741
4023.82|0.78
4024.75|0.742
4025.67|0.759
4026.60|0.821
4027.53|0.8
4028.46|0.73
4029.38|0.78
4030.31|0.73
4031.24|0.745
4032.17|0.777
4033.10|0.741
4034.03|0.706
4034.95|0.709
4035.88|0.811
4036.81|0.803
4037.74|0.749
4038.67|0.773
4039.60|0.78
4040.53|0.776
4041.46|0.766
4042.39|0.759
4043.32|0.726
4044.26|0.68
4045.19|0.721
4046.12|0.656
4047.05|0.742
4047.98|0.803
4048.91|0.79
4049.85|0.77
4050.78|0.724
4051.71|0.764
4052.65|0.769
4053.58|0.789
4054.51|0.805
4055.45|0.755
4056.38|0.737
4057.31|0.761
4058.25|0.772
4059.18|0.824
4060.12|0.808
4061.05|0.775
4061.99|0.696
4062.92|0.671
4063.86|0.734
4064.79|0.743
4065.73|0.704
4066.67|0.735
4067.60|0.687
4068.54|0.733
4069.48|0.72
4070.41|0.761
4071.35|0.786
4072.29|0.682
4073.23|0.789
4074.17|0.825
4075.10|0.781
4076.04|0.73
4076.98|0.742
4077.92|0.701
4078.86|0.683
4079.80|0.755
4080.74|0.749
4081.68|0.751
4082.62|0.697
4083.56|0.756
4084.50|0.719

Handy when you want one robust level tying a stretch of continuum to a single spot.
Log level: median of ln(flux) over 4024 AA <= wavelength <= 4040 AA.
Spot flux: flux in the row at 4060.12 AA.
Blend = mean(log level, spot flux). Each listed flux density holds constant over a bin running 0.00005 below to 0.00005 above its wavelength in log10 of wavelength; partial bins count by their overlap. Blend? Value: 0.266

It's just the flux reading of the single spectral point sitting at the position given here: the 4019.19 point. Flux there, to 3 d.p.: 0.807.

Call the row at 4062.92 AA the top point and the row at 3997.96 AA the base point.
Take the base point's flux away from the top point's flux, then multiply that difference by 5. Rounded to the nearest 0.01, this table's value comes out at 0.00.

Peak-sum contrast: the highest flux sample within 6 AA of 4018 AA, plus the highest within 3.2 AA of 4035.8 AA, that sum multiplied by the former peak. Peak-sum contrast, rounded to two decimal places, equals 1.31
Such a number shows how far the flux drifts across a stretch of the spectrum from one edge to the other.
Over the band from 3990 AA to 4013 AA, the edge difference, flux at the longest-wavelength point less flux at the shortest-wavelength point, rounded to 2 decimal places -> 0.02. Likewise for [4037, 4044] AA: -0.02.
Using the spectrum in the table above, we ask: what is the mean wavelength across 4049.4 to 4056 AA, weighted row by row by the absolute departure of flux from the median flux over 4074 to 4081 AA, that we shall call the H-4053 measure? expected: 4052.9 AA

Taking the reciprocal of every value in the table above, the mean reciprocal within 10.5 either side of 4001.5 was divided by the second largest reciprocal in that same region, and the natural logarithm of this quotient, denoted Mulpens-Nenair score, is -0.057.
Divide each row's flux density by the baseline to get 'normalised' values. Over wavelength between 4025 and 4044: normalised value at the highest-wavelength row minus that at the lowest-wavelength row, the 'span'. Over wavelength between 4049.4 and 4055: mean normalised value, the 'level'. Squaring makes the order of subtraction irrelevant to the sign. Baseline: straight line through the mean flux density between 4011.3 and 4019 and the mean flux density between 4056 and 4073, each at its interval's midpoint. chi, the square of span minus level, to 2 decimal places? 1.16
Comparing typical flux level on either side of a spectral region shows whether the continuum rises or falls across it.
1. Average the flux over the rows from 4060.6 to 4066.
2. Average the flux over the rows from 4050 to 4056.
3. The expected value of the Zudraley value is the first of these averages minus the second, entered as -0.047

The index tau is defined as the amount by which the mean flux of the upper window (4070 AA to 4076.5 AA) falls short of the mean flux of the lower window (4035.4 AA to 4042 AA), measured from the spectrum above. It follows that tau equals 0.015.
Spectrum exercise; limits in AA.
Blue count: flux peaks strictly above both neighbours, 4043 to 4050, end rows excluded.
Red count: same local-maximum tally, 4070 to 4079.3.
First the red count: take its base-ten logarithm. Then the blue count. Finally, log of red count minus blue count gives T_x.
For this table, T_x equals -1.5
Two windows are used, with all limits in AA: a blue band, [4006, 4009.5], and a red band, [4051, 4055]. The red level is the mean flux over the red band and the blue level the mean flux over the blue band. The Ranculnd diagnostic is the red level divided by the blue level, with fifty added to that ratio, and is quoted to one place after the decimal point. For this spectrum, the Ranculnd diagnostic 51.0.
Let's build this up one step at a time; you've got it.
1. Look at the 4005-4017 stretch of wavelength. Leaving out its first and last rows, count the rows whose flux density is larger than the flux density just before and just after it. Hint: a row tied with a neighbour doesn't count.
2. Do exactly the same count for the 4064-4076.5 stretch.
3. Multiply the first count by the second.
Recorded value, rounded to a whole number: 12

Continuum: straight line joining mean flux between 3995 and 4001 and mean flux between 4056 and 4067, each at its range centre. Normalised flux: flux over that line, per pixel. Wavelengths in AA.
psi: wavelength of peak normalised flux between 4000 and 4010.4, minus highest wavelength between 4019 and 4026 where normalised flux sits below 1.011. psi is -15.7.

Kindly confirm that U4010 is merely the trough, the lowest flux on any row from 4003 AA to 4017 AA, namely 0.718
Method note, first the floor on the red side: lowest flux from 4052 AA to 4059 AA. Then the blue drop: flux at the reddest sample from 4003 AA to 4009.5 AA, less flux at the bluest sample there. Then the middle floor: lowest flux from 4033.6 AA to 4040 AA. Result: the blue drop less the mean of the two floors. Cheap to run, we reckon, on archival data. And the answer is -0.71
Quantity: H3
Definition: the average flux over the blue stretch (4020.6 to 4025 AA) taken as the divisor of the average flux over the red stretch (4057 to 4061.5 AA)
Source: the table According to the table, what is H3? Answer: 1.022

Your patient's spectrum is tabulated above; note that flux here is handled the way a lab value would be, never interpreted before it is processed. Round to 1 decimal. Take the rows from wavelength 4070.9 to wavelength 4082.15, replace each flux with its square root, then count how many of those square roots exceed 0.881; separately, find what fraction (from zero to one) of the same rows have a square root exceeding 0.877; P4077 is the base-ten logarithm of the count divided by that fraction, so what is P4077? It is 1.1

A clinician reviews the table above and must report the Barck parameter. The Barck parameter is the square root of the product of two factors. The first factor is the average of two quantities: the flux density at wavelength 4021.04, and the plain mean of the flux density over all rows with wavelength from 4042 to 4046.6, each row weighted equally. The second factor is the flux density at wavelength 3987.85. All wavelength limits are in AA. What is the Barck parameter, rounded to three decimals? 0.761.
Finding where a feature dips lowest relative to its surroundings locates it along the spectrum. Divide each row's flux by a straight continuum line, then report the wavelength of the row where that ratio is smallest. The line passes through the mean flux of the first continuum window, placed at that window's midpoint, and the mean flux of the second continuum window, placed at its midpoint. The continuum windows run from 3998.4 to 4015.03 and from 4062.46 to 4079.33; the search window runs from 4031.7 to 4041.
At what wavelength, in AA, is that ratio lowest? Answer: 4034.03 AA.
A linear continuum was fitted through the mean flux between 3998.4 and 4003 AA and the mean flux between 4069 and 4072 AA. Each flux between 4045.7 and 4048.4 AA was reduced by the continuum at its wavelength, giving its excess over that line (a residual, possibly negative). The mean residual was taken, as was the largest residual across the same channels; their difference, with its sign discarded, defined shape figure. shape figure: 0.069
